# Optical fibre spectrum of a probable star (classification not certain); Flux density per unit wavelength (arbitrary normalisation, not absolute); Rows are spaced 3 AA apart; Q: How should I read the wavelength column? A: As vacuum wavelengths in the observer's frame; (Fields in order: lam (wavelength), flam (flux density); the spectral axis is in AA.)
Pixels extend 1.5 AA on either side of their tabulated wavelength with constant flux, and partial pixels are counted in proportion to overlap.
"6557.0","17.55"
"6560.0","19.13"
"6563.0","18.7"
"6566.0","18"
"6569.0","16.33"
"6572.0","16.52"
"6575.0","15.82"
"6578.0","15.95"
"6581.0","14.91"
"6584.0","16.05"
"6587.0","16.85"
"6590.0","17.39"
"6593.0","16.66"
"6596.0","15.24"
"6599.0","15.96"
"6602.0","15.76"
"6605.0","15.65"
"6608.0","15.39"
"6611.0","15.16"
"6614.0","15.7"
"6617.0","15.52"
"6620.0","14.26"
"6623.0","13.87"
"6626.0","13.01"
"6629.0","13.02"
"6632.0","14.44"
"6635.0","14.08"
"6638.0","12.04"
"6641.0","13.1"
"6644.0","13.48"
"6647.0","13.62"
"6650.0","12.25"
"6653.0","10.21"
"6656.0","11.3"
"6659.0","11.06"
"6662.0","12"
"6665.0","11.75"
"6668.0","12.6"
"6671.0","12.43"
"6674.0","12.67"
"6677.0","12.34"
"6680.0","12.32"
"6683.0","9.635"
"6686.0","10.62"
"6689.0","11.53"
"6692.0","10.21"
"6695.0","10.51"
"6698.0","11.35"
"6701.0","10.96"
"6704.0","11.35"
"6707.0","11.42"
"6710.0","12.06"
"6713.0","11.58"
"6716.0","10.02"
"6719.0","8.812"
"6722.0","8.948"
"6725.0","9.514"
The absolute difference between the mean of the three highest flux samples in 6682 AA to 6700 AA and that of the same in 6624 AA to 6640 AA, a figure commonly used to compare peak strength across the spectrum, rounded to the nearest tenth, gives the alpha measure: 2.7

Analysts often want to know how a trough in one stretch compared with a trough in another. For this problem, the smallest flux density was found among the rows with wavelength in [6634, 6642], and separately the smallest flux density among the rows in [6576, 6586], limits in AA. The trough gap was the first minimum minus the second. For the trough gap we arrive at -2.9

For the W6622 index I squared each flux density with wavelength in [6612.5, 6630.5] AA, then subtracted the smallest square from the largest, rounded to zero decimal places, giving 77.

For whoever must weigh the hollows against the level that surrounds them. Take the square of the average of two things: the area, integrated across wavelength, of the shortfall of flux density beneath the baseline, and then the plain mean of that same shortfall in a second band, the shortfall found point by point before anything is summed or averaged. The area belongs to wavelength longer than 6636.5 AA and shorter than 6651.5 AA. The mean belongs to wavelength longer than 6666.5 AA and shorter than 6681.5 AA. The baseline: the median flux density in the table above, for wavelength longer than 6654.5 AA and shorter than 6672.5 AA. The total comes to 64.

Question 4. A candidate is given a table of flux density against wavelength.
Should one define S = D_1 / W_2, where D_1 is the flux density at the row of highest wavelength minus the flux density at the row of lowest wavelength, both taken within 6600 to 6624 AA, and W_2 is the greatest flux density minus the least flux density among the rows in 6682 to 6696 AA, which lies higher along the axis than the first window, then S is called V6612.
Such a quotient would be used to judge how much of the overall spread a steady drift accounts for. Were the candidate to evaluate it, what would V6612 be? -1.00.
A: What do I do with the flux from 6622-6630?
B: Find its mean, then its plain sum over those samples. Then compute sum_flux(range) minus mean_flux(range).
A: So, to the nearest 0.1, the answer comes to 26.6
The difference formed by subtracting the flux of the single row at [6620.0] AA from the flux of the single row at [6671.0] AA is -2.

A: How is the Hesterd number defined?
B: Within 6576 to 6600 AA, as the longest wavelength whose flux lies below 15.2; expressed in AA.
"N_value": 6581.0 AA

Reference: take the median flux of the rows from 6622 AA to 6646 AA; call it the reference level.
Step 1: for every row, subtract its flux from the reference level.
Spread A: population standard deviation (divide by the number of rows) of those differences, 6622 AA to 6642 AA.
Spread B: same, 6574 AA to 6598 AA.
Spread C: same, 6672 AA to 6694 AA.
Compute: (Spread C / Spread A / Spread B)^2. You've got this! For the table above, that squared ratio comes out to 3.5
